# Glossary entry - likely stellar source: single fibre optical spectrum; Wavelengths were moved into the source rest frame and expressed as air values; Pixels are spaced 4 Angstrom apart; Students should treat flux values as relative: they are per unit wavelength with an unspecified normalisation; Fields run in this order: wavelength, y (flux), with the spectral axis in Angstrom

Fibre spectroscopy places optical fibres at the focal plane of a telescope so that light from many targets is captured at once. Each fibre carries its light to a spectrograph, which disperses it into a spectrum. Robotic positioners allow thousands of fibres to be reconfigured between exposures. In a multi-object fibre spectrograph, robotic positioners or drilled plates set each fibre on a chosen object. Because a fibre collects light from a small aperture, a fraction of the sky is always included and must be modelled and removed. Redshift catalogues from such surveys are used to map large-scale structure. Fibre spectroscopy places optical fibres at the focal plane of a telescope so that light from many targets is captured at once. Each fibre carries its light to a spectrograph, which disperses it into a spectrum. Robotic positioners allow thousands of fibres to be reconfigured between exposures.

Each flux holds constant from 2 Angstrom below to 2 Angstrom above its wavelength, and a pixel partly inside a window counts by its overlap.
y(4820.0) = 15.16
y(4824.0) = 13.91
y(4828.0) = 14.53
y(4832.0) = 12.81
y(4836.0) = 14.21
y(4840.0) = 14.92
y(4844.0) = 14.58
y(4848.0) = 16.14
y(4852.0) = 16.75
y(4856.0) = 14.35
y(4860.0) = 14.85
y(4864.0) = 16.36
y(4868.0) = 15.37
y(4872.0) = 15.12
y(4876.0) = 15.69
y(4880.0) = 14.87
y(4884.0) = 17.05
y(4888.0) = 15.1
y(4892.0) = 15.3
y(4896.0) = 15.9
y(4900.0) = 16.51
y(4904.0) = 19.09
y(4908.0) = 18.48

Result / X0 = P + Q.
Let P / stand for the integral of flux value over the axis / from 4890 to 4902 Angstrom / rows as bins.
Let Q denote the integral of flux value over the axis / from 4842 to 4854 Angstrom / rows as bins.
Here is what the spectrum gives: 381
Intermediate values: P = 191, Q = 190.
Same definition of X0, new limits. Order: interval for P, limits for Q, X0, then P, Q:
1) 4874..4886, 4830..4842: 358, 190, 168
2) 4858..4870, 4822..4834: 351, 186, 165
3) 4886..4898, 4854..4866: 367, 185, 182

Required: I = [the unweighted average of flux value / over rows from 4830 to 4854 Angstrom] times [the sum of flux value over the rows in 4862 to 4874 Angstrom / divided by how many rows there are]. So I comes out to 233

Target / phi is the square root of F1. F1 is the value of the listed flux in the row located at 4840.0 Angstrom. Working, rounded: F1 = 14.92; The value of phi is 3.86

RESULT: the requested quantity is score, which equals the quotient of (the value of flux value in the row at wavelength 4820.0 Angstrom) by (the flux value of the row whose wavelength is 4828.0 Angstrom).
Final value 1.04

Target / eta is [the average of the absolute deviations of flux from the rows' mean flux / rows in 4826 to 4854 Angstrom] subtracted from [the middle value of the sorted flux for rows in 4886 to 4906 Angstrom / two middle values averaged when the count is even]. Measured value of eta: 15.0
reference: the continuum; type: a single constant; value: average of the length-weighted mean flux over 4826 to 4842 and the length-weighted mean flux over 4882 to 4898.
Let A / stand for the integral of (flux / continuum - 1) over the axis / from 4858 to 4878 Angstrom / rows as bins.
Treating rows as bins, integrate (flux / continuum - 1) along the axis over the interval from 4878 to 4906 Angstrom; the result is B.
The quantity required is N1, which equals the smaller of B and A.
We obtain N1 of 0.7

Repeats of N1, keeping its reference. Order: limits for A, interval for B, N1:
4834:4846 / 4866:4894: -0.3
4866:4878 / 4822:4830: -0.4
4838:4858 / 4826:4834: -0.7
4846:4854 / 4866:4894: 0.8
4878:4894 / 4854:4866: 0.2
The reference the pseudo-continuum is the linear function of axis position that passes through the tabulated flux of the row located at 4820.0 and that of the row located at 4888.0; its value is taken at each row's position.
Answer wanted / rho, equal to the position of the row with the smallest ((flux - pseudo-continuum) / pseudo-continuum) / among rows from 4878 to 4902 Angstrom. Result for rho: 4880.0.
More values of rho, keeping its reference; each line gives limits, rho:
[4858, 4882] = 4860.0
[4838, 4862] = 4856.0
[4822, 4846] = 4832.0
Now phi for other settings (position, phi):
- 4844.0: 3.82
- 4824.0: 3.73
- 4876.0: 3.96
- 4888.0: 3.89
